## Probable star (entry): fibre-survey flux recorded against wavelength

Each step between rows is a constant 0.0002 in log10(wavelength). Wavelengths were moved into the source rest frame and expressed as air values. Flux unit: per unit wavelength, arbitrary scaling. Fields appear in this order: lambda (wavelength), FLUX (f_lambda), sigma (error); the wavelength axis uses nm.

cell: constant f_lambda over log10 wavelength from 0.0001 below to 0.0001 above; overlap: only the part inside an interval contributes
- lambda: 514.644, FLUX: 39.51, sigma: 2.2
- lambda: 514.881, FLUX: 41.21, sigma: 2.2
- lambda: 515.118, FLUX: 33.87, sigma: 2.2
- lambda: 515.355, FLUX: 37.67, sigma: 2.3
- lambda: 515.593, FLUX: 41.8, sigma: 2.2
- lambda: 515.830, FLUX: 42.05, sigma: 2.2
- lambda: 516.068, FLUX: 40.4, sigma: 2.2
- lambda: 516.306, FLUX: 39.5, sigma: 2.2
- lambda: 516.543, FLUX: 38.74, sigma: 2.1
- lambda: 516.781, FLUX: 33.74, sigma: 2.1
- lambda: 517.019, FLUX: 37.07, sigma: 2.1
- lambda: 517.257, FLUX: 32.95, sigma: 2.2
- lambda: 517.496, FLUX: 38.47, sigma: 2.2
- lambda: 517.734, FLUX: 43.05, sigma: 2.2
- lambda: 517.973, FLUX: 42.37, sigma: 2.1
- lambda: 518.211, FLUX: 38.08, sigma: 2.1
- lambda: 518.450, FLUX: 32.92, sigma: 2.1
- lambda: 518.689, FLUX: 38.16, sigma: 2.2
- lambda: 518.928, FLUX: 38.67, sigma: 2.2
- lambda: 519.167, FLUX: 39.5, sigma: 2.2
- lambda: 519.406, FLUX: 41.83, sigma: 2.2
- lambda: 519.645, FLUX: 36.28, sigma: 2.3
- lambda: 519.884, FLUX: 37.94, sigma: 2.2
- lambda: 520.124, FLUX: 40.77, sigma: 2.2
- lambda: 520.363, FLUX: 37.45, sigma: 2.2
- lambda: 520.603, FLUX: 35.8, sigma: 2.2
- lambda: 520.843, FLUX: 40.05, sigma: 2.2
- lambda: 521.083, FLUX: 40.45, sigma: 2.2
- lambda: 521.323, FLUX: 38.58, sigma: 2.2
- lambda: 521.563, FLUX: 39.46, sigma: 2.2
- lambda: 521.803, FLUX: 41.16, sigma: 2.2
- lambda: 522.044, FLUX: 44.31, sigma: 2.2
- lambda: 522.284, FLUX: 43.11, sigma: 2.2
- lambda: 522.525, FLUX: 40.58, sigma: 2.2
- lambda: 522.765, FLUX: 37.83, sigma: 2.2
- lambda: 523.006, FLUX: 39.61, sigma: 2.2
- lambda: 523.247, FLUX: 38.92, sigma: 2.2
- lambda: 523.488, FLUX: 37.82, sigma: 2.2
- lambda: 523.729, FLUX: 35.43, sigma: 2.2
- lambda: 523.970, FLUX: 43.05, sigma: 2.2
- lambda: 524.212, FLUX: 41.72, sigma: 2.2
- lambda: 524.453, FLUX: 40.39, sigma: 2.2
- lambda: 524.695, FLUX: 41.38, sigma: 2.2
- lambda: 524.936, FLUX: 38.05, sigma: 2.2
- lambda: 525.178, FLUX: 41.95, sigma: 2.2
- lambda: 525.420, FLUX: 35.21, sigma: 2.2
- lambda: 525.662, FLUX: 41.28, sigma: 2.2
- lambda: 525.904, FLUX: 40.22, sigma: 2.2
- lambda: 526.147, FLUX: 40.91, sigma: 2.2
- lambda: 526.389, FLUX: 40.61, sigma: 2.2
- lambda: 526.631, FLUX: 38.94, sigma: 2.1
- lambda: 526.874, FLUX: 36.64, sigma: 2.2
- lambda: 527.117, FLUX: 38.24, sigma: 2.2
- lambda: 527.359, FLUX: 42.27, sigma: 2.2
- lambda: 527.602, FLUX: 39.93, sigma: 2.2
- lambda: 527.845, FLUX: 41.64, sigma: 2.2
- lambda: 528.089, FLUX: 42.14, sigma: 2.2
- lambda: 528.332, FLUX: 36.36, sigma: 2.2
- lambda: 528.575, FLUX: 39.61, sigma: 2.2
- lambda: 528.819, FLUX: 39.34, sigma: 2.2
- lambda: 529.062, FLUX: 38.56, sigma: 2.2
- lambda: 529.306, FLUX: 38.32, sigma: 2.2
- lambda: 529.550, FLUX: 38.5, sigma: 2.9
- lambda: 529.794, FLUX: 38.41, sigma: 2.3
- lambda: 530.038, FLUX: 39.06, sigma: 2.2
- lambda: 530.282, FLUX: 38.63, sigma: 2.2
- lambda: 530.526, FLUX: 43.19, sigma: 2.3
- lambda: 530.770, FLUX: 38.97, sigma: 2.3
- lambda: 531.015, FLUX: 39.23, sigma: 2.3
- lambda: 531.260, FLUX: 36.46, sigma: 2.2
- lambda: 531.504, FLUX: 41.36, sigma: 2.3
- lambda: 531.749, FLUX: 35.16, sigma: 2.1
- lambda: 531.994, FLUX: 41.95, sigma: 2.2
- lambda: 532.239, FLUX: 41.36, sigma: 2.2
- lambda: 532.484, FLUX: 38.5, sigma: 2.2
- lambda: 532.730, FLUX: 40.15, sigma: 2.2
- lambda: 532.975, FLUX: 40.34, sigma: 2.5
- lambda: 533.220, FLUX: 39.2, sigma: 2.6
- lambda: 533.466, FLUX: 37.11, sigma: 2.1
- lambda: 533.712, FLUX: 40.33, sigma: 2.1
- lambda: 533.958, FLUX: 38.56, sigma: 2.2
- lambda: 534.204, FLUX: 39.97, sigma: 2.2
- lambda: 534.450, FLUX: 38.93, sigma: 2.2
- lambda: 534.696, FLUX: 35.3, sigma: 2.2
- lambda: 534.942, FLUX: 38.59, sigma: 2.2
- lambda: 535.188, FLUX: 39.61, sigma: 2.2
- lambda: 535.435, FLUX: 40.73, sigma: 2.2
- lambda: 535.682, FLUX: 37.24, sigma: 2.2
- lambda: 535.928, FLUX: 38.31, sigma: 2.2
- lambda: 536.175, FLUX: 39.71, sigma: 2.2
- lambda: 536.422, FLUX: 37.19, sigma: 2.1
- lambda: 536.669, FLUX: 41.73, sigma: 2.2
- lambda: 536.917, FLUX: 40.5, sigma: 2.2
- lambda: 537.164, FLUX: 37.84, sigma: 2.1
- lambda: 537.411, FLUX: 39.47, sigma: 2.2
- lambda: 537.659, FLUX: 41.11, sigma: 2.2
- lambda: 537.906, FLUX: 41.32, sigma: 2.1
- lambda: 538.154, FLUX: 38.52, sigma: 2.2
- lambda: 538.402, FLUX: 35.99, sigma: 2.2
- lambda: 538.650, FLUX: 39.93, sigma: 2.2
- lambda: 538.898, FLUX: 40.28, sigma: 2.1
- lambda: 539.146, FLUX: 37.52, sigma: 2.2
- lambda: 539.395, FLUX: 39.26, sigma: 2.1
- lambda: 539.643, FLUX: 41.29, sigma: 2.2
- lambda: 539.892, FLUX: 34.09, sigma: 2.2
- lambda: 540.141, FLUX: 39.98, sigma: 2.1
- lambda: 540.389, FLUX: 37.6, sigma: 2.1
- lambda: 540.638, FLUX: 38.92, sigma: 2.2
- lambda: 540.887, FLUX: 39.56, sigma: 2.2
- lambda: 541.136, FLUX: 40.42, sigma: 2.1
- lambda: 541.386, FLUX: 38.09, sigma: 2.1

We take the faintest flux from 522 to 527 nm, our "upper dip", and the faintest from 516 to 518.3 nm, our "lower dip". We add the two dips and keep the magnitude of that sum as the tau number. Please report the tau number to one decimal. 68.2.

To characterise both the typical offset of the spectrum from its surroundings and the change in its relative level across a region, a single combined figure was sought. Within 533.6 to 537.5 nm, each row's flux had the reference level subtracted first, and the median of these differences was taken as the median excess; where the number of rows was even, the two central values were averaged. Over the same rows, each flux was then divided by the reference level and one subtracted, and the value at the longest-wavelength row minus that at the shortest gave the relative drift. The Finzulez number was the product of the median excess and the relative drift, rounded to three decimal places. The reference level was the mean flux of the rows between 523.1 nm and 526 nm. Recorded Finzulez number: 0.009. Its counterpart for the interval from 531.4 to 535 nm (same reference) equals 0.029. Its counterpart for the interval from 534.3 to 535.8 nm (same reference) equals 0.037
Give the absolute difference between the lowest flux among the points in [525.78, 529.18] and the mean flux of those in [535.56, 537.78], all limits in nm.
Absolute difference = 2.9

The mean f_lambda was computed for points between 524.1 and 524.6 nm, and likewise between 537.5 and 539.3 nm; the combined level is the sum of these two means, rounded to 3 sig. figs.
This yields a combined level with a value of 80.3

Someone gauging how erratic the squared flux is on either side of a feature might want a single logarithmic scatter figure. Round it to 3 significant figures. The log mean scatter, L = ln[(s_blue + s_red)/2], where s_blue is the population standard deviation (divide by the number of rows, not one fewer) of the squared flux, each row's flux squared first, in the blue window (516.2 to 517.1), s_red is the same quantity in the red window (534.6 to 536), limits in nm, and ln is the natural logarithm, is 4.99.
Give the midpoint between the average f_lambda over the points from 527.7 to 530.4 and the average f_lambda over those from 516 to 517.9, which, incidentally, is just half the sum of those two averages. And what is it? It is 38.6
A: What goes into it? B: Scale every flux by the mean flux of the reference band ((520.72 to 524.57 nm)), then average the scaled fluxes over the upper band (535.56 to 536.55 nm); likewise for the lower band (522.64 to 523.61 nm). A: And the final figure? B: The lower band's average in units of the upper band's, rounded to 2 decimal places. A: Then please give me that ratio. 1.01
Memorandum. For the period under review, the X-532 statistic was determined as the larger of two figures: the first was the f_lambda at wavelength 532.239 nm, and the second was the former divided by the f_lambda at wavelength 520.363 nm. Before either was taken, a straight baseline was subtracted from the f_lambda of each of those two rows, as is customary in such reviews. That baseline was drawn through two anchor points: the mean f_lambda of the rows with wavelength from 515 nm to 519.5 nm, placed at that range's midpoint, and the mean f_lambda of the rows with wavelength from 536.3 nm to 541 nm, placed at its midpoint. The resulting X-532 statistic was 2.5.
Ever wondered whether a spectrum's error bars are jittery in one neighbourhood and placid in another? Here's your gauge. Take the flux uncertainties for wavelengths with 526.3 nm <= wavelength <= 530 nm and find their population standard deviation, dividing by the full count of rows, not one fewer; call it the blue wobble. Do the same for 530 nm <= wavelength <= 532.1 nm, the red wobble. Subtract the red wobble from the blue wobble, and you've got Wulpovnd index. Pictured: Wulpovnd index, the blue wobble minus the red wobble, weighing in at 0.11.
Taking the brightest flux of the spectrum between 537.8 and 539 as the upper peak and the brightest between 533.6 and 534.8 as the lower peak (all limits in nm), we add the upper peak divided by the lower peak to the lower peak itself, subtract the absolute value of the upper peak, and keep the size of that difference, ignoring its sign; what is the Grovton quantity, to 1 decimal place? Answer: 0.0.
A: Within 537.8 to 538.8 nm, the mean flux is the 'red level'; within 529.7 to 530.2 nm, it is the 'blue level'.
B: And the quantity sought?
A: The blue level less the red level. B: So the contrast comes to 0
